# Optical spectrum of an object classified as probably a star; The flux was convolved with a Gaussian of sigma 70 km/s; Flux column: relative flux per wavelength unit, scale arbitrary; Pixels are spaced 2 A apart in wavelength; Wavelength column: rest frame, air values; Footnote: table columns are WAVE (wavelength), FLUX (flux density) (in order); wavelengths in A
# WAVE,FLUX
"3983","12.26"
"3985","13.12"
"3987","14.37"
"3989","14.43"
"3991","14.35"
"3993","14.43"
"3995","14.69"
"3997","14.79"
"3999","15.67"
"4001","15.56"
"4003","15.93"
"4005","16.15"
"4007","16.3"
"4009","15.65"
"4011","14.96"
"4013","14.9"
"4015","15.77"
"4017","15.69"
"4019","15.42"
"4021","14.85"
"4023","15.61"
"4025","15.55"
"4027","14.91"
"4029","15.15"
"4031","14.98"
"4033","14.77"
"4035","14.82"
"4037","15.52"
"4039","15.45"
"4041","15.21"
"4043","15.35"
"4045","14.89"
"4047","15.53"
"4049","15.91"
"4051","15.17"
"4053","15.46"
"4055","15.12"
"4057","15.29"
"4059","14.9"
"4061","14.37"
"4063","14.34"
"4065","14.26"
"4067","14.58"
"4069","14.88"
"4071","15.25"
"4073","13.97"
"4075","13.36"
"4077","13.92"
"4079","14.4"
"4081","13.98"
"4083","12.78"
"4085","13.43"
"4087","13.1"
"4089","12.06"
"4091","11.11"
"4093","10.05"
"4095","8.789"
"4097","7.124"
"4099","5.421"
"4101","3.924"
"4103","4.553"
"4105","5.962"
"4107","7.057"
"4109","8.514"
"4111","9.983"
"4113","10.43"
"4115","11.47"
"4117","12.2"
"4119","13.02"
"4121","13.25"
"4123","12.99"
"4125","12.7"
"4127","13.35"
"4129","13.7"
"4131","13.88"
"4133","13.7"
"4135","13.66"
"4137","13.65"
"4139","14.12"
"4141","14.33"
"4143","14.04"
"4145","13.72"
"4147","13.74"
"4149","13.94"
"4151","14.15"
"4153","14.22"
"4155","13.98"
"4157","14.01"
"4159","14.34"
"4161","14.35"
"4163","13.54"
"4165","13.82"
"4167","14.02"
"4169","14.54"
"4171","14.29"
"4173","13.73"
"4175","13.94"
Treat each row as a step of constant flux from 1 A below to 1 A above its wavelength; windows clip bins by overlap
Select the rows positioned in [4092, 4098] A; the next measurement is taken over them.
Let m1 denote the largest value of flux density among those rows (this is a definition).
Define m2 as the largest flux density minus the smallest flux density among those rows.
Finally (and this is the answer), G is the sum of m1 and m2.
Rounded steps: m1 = 10.05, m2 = 2.9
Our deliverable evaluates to 13.0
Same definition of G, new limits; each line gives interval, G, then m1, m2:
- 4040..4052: 16.9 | 15.91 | 1.0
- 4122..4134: 15.1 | 13.88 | 1.2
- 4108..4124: 18.0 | 13.25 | 4.7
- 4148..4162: 14.8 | 14.35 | 0.4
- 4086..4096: 17.4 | 13.1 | 4.3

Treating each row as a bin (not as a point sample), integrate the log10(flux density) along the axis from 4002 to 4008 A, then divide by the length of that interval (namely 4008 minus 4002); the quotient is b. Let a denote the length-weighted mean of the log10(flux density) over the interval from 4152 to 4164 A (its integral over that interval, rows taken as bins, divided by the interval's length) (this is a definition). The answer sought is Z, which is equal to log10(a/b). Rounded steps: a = 1.15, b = 1.21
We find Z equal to -0.02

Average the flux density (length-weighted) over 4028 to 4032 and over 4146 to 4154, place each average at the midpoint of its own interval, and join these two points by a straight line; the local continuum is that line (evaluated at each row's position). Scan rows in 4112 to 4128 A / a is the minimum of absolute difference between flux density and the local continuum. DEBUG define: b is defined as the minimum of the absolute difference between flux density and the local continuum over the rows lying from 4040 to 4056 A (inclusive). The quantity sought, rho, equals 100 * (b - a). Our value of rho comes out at -82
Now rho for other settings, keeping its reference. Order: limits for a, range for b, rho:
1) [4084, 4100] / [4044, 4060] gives -111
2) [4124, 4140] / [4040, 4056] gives 3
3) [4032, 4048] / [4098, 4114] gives 386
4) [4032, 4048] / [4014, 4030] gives 3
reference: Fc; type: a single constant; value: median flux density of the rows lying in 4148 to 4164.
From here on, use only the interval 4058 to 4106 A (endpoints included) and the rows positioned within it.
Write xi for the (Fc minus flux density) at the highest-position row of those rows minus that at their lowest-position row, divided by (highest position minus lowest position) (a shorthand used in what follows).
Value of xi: 0.194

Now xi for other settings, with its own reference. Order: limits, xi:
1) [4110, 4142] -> -0.145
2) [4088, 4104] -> 0.536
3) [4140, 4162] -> -0.001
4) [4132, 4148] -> -0.003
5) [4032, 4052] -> -0.022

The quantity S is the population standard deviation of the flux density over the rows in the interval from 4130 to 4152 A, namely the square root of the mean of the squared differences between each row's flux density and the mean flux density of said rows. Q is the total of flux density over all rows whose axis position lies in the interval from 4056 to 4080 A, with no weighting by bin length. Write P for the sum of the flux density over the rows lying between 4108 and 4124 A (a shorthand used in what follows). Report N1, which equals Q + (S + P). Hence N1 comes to 266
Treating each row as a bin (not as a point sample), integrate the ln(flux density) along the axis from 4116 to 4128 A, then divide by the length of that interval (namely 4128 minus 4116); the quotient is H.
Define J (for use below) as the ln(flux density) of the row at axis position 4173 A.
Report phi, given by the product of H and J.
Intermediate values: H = 2.56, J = 2.62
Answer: 6.70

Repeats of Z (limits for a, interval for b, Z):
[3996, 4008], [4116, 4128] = 0.03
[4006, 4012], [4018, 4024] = 0.00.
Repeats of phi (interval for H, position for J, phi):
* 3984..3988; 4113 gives 6.14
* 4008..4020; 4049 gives 7.56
